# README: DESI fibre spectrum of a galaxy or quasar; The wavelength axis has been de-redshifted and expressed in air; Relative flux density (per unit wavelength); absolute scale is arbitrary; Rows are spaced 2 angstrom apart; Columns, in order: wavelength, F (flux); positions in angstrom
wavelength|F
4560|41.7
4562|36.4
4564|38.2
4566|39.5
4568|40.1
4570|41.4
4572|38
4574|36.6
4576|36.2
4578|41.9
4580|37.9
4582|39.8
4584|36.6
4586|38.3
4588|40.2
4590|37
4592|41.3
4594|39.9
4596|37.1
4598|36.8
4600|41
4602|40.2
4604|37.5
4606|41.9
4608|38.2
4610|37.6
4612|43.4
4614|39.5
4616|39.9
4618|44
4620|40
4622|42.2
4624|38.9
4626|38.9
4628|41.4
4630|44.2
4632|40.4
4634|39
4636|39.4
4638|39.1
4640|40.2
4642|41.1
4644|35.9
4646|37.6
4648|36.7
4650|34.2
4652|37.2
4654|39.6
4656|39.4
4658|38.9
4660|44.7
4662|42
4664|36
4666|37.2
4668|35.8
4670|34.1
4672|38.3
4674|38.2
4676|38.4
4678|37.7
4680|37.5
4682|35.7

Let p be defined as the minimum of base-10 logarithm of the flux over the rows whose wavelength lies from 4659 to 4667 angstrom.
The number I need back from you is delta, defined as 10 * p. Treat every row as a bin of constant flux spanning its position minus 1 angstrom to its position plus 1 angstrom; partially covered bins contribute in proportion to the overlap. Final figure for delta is 15.56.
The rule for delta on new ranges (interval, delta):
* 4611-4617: 15.97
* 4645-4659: 15.34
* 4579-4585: 15.63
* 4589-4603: 15.66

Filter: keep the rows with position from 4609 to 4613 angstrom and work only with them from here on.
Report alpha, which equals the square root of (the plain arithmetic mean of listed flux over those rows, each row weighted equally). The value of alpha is 6.36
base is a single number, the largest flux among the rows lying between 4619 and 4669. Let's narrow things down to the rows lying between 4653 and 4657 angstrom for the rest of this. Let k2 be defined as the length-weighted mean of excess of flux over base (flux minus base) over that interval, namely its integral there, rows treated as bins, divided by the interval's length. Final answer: -5.2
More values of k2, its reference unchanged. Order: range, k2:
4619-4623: -3.6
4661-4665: -5.7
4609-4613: -4.2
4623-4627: -5.8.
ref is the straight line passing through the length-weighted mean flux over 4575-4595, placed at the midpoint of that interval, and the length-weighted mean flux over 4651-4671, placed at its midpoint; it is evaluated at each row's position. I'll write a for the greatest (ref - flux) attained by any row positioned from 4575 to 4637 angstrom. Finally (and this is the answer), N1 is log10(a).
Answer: 0.44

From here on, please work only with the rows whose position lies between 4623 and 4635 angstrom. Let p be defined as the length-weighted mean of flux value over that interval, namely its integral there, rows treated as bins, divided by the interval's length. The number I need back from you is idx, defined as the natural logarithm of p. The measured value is 3.70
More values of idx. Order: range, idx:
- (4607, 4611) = 3.63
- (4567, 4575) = 3.66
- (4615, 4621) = 3.72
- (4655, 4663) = 3.72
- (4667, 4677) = 3.61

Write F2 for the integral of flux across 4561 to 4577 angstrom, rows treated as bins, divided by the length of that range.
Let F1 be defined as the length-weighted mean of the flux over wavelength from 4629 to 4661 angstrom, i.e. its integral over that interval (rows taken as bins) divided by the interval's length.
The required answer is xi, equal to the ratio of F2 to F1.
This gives 0.976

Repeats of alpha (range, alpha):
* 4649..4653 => 5.97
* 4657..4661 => 6.47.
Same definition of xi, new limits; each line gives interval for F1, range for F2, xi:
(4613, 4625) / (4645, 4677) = 0.933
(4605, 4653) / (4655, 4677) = 0.971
